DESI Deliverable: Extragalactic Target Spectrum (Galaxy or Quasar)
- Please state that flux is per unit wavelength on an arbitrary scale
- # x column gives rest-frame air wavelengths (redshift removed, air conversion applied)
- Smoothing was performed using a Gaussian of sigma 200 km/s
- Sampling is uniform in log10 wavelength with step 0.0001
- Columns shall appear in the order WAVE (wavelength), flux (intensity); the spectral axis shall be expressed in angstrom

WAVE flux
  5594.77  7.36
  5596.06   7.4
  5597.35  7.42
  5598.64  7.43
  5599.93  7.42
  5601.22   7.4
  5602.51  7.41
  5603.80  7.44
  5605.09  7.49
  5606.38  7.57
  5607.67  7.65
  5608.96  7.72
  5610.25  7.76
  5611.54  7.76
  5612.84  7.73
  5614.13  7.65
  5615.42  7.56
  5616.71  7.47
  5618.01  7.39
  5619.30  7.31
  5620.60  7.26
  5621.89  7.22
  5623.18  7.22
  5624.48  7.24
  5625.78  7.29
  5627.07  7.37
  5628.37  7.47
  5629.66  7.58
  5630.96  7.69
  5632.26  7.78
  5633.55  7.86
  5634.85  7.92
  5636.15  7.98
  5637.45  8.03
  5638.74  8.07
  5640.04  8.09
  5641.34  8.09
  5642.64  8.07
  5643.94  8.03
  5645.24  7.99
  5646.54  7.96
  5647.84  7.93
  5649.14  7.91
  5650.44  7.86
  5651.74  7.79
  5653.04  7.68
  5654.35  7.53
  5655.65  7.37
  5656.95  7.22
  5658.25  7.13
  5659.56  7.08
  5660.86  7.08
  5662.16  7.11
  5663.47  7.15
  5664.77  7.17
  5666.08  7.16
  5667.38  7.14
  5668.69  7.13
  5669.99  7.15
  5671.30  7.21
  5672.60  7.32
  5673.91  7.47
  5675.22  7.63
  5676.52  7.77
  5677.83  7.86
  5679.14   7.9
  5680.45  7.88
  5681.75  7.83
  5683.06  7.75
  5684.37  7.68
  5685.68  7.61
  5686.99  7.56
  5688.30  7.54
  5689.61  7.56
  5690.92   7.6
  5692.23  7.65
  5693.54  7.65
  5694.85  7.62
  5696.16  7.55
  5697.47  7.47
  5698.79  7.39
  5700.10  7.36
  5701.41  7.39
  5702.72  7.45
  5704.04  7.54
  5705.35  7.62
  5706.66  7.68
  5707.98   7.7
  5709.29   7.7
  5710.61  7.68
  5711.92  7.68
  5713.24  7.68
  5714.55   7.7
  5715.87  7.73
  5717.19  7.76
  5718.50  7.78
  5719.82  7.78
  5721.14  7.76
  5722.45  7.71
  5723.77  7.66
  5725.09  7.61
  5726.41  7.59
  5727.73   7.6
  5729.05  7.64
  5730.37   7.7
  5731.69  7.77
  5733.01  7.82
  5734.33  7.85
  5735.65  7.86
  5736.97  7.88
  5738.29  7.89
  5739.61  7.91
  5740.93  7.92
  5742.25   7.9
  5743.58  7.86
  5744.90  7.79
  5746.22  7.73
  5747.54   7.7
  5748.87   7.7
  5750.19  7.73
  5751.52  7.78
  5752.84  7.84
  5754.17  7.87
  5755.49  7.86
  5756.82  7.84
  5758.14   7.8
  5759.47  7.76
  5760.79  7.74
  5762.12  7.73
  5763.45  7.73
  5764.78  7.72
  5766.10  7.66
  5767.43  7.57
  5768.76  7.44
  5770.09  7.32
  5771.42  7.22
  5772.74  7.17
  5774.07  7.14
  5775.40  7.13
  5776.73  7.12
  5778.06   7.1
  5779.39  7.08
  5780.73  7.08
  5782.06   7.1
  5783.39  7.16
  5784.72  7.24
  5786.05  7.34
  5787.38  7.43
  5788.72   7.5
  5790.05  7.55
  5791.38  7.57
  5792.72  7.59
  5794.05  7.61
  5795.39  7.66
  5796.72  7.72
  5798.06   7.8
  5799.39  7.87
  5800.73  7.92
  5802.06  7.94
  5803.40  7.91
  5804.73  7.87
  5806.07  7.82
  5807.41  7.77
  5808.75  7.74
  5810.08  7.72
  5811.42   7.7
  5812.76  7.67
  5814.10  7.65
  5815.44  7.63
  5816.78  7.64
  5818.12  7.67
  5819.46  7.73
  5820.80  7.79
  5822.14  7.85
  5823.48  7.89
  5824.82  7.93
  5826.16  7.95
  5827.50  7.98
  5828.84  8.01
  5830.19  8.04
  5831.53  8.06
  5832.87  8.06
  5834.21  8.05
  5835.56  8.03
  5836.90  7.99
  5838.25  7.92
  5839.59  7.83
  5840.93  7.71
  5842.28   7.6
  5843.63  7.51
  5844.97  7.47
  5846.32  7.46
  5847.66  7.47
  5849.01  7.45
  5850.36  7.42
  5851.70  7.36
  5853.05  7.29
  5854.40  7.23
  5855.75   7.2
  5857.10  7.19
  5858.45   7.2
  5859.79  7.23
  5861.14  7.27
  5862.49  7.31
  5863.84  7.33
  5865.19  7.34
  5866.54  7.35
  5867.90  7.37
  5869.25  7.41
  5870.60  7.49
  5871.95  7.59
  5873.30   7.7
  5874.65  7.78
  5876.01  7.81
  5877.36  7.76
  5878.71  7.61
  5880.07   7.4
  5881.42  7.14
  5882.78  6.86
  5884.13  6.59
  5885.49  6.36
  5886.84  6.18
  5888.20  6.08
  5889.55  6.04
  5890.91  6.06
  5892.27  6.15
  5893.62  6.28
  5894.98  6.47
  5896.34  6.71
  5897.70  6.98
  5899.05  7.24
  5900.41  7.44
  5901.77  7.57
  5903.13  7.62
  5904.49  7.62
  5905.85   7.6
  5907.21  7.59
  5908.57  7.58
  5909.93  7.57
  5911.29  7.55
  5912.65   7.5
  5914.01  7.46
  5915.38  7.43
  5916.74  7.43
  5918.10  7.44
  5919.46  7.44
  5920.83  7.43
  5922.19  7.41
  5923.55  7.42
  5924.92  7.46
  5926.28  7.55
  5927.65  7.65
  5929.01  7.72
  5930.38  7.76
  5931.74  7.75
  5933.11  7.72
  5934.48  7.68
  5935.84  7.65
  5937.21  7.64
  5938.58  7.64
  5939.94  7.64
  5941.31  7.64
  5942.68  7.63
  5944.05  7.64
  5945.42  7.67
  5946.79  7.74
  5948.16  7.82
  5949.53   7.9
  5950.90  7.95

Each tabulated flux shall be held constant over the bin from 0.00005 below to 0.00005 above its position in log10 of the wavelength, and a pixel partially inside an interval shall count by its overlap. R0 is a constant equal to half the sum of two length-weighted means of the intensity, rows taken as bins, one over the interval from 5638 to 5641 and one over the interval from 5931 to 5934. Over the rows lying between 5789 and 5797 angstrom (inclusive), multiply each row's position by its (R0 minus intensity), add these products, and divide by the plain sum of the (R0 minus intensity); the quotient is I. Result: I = 5793.0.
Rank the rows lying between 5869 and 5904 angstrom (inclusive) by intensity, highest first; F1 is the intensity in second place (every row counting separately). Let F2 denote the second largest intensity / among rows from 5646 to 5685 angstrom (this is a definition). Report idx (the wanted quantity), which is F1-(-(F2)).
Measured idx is 15.7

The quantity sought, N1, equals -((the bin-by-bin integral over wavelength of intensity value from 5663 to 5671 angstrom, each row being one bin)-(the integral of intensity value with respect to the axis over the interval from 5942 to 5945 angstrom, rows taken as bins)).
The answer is -34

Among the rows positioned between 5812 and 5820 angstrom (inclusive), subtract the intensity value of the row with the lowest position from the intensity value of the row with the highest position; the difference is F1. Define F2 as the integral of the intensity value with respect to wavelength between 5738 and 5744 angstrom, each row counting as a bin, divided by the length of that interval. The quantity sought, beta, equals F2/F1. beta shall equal 132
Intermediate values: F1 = 0.06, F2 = 7.89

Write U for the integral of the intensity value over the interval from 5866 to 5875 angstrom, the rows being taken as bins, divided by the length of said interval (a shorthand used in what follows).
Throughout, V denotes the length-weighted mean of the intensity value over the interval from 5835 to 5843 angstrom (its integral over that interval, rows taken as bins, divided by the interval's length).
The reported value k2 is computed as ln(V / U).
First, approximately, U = 7.52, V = 7.84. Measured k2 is 0.04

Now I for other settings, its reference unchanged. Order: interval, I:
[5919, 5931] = 5923.8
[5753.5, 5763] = 5759.4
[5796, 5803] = 5796.9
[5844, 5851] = 5847.7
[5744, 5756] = 5749.0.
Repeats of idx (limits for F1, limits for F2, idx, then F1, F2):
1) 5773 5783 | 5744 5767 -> 15.0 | 7.13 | 7.86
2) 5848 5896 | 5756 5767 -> 15.6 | 7.78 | 7.8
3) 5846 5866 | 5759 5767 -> 15.2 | 7.46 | 7.74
